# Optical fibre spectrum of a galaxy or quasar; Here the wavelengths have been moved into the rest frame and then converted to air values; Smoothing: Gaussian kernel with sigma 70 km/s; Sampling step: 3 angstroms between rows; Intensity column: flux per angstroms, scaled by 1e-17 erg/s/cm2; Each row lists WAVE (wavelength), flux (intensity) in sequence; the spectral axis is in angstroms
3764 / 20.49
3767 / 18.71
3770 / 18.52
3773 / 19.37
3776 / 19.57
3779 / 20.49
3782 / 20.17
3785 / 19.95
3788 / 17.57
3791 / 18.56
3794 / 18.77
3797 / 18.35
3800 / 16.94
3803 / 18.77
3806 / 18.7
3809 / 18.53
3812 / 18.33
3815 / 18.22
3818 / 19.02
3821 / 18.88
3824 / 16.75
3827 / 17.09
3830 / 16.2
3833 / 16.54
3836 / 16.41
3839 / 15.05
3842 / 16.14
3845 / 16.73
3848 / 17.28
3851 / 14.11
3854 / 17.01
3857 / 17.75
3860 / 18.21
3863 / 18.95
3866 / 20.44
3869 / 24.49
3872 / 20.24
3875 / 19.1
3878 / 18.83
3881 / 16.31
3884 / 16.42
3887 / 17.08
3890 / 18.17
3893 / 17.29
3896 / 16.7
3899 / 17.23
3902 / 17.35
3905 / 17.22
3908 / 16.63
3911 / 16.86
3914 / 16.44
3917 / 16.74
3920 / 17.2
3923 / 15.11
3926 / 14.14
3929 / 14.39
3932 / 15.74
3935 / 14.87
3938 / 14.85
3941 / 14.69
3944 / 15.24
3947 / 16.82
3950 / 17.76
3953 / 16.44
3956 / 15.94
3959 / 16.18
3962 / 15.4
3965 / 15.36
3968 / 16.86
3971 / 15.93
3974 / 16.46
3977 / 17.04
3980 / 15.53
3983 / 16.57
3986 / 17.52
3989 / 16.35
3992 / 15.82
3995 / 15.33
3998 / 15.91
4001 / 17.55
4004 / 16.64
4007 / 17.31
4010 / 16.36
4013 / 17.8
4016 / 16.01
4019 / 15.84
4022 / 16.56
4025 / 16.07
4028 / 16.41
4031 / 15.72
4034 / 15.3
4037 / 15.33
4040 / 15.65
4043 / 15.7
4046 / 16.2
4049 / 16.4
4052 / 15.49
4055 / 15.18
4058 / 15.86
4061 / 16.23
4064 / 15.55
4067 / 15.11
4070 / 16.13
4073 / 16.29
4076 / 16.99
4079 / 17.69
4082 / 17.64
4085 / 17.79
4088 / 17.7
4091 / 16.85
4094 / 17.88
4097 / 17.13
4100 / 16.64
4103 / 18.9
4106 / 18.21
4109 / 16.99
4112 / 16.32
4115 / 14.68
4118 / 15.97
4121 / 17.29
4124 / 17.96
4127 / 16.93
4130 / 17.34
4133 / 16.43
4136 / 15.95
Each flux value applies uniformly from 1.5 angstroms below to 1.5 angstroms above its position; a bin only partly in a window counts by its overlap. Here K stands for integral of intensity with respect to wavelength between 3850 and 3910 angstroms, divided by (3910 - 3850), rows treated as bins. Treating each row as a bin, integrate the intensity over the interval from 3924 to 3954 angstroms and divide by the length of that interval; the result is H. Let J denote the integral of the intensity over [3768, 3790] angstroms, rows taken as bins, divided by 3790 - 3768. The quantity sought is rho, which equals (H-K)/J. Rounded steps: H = 15.5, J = 19.3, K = 18.0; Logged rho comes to -0.13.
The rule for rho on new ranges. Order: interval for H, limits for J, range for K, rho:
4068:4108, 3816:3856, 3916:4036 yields 0.07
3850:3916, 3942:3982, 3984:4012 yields 0.08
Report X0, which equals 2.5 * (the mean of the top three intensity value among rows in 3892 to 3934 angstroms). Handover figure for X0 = 43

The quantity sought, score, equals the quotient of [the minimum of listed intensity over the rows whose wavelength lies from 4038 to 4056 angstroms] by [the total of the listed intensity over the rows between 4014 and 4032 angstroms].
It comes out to 0.157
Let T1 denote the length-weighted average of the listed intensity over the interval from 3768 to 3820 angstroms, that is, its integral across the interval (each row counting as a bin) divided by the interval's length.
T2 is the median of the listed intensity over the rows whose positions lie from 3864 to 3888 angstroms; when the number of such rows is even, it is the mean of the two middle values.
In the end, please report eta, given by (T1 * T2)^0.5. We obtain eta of 18.9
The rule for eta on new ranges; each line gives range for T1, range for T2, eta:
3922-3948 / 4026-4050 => 15.4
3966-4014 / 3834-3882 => 17.0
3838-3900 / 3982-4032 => 17.1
